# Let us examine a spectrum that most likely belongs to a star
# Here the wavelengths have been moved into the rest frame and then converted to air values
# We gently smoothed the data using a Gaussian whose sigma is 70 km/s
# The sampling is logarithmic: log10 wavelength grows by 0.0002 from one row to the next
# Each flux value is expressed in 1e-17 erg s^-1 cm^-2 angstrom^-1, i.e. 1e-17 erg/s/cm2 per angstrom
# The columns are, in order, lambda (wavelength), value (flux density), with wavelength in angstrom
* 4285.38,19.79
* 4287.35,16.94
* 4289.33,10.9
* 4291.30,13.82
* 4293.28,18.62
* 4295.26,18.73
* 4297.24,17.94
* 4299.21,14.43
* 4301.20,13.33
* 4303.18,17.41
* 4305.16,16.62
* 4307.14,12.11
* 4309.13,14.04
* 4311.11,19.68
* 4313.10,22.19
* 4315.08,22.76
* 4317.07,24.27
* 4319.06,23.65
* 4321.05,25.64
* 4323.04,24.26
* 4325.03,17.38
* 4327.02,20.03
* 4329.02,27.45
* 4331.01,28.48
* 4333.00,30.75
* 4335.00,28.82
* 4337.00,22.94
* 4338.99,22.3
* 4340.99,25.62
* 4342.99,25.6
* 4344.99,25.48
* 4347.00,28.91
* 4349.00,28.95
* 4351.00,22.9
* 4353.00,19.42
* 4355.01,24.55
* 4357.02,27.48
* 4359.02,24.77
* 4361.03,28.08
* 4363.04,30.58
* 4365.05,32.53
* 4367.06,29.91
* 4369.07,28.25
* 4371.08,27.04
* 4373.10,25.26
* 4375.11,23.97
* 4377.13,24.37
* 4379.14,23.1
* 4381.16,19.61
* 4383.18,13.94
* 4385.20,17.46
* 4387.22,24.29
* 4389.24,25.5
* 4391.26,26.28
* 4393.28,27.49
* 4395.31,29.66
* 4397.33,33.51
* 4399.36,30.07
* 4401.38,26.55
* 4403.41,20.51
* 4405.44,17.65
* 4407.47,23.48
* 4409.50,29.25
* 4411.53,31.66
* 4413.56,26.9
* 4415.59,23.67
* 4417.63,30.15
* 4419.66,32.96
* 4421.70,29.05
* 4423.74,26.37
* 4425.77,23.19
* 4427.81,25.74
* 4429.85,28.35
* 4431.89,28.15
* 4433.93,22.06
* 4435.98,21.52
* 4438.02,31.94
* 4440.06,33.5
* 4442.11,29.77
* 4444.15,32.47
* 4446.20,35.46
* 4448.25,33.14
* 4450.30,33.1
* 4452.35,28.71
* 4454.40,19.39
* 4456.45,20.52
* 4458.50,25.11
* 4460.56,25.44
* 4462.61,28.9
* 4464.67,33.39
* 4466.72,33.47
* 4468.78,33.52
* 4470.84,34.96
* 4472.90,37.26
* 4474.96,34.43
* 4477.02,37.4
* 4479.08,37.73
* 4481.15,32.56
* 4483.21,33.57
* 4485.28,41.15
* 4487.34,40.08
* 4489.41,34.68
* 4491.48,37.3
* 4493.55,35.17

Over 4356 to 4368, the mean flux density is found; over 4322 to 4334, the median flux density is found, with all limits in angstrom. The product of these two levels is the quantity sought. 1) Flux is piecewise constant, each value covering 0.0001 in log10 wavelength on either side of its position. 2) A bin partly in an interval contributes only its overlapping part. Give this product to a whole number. 747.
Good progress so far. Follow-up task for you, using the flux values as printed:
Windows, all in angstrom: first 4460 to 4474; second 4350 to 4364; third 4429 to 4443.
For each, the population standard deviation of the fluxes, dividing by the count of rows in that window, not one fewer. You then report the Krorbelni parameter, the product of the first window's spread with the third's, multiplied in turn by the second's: 53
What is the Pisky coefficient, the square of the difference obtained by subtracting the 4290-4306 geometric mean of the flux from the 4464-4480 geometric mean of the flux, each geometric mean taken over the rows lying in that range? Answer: 361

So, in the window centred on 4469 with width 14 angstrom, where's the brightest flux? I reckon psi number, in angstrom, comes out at 4472.90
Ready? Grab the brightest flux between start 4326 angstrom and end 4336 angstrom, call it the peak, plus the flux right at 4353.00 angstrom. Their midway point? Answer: 25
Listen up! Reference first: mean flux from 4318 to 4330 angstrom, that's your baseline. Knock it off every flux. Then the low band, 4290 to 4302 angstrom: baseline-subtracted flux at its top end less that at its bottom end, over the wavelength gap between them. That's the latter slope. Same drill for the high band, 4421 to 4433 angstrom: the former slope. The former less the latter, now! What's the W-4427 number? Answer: 0.0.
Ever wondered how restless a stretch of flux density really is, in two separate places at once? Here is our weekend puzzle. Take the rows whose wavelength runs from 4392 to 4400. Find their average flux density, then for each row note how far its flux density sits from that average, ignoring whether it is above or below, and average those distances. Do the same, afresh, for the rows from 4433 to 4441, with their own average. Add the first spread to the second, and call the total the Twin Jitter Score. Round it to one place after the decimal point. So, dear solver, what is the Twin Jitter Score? 7.1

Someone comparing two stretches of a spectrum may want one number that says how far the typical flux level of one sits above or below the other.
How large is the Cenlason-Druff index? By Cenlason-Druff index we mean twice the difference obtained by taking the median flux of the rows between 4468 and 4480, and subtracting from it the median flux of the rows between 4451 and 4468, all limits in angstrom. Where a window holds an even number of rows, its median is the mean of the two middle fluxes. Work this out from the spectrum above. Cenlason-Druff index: 18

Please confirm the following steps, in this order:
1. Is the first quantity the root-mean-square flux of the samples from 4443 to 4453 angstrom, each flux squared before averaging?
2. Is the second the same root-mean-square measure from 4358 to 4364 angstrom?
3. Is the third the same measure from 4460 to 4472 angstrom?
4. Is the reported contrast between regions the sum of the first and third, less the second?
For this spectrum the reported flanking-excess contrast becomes 37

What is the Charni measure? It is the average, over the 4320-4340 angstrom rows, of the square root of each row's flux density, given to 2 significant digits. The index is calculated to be 5.0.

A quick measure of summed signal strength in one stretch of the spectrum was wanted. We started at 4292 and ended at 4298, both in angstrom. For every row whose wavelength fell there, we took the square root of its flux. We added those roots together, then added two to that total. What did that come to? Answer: 14.9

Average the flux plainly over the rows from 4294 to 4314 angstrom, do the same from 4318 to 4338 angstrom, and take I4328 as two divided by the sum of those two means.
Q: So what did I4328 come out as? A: 0.0481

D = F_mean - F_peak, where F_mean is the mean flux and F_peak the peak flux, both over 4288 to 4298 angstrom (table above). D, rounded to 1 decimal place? -2.7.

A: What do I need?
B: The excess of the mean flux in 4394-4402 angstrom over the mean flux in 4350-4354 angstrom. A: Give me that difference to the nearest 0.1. 8.8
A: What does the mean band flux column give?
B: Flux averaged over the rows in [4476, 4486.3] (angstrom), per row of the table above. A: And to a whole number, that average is 36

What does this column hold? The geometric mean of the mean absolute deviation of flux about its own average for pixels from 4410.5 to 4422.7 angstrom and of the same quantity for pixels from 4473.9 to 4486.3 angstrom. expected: 2.57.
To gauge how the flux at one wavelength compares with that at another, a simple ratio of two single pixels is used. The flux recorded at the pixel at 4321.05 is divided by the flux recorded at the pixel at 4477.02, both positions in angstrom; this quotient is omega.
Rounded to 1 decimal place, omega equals 0.7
